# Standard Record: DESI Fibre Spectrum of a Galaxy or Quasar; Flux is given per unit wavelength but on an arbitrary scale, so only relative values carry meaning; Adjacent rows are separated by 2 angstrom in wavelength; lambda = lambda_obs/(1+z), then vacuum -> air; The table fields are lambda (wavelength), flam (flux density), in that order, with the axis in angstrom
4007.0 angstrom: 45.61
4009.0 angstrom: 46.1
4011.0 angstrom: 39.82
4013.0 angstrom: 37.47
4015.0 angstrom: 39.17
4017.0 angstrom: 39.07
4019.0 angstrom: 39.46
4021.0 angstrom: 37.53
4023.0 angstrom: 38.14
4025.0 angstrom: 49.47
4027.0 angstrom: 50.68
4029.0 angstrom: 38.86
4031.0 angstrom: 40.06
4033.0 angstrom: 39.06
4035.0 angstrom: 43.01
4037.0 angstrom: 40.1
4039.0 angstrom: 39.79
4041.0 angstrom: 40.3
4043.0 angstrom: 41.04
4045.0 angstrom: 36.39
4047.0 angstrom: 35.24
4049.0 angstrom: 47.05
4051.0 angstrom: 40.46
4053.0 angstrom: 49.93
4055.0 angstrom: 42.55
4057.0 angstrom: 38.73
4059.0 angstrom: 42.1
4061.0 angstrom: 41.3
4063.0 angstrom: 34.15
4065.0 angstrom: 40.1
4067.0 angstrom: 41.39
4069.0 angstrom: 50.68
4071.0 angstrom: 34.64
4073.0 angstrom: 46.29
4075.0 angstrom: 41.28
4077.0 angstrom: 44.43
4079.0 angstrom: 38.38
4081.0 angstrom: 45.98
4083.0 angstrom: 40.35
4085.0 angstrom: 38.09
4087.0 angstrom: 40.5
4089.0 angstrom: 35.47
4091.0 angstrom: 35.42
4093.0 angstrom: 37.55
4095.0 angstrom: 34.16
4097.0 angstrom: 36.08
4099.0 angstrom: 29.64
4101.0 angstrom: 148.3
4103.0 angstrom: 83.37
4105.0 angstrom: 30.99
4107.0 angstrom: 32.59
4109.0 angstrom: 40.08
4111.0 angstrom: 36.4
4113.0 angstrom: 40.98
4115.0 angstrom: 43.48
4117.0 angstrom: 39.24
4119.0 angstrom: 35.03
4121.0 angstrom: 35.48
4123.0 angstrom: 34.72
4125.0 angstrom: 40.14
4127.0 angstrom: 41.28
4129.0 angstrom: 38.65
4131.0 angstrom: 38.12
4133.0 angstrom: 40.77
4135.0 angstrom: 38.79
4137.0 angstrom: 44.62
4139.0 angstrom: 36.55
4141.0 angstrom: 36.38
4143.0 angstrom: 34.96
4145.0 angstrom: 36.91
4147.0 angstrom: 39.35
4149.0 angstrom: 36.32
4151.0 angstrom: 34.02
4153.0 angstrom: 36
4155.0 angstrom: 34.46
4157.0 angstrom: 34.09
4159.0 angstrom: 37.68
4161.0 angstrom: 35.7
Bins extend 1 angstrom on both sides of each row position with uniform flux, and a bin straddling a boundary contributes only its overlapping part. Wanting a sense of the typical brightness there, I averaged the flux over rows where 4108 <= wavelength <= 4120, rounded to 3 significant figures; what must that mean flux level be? 39.2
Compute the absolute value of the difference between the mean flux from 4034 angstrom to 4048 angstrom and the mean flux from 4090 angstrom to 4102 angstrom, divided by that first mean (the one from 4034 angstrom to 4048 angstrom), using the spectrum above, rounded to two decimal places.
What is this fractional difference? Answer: 0.36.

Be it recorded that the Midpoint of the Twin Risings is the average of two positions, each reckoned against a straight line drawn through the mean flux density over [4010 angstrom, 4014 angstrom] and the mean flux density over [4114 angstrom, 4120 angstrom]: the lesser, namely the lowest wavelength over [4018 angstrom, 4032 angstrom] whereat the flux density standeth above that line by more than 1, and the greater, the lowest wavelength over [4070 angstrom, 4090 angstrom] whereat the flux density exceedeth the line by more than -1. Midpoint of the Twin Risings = 4049 angstrom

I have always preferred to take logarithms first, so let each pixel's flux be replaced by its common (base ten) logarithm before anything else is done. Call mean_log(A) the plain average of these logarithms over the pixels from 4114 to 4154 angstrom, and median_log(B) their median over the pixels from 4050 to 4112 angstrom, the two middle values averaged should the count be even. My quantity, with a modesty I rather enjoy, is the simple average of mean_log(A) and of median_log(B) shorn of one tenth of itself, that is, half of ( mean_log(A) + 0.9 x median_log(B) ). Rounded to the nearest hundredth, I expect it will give 1.51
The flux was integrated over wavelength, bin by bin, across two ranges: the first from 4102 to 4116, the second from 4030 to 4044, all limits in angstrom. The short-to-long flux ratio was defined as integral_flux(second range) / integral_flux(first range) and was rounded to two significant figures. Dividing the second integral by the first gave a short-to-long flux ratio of 0.92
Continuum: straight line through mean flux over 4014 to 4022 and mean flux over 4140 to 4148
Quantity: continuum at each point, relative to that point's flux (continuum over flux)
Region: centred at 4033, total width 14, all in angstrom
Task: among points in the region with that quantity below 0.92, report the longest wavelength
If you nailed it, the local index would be 4035.0 angstrom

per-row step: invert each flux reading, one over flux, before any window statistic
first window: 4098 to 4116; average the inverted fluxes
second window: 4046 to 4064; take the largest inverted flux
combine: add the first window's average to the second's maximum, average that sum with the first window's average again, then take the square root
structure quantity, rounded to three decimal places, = 0.196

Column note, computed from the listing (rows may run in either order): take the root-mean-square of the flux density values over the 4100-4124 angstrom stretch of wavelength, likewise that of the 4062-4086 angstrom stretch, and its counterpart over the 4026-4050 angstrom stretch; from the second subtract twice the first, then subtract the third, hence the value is -119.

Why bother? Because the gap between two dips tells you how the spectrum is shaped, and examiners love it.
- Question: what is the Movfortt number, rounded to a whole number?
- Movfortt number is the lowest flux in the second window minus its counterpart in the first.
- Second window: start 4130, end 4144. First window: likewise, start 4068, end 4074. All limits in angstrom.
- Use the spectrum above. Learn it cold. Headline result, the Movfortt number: 0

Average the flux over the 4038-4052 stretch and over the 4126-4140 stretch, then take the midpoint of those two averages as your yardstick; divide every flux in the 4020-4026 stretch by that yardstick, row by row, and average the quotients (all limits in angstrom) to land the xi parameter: 1.04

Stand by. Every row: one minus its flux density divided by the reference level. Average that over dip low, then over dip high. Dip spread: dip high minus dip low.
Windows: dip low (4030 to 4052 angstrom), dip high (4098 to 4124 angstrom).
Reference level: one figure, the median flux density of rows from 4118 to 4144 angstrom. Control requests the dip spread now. -0.22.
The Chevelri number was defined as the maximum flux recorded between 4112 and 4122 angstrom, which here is 43.48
